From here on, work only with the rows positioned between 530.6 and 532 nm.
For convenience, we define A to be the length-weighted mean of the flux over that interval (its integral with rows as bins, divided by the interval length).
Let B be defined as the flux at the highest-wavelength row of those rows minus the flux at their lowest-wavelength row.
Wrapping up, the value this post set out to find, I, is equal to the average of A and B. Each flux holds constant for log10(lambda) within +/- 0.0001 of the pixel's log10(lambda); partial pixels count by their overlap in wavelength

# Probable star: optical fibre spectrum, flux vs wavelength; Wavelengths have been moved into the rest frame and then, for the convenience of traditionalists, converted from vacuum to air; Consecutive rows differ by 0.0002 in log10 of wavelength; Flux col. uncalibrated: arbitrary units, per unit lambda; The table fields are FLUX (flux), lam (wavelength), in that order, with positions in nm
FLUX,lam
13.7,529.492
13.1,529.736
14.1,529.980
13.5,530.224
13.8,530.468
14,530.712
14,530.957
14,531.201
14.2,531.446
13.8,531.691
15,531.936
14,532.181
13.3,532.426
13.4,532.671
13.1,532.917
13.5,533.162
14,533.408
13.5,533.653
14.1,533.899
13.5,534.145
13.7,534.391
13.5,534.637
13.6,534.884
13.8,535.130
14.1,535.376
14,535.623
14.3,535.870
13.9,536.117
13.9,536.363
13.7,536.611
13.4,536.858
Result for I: 7.6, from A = 14.1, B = 1.0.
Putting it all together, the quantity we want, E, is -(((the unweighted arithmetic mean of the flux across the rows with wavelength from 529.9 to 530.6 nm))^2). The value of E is -190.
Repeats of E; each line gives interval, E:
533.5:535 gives -186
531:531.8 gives -196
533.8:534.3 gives -190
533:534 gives -190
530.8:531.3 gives -196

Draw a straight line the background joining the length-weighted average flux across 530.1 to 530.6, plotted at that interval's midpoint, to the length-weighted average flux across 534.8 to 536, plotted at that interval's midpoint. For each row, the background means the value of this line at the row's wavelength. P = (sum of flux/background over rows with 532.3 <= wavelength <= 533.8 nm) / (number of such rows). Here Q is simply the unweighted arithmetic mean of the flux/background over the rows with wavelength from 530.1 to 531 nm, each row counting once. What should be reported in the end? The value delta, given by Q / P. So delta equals 1.04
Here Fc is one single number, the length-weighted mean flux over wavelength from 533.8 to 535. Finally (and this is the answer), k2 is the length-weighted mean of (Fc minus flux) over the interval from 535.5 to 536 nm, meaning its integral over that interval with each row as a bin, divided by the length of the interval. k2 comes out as -0.5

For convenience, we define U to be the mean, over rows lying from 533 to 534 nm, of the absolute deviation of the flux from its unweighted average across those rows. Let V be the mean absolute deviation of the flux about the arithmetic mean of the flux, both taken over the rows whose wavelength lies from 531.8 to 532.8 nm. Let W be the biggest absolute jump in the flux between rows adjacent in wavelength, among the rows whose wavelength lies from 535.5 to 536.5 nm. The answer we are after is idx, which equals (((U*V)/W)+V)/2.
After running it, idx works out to 0.485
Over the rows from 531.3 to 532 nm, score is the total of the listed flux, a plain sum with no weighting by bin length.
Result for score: 43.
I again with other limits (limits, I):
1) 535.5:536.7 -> 6.8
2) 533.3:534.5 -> 6.7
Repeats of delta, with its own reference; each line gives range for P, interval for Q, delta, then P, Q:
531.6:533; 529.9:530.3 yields 1.01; 1.00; 1.01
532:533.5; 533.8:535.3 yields 1.00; 0.98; 0.98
